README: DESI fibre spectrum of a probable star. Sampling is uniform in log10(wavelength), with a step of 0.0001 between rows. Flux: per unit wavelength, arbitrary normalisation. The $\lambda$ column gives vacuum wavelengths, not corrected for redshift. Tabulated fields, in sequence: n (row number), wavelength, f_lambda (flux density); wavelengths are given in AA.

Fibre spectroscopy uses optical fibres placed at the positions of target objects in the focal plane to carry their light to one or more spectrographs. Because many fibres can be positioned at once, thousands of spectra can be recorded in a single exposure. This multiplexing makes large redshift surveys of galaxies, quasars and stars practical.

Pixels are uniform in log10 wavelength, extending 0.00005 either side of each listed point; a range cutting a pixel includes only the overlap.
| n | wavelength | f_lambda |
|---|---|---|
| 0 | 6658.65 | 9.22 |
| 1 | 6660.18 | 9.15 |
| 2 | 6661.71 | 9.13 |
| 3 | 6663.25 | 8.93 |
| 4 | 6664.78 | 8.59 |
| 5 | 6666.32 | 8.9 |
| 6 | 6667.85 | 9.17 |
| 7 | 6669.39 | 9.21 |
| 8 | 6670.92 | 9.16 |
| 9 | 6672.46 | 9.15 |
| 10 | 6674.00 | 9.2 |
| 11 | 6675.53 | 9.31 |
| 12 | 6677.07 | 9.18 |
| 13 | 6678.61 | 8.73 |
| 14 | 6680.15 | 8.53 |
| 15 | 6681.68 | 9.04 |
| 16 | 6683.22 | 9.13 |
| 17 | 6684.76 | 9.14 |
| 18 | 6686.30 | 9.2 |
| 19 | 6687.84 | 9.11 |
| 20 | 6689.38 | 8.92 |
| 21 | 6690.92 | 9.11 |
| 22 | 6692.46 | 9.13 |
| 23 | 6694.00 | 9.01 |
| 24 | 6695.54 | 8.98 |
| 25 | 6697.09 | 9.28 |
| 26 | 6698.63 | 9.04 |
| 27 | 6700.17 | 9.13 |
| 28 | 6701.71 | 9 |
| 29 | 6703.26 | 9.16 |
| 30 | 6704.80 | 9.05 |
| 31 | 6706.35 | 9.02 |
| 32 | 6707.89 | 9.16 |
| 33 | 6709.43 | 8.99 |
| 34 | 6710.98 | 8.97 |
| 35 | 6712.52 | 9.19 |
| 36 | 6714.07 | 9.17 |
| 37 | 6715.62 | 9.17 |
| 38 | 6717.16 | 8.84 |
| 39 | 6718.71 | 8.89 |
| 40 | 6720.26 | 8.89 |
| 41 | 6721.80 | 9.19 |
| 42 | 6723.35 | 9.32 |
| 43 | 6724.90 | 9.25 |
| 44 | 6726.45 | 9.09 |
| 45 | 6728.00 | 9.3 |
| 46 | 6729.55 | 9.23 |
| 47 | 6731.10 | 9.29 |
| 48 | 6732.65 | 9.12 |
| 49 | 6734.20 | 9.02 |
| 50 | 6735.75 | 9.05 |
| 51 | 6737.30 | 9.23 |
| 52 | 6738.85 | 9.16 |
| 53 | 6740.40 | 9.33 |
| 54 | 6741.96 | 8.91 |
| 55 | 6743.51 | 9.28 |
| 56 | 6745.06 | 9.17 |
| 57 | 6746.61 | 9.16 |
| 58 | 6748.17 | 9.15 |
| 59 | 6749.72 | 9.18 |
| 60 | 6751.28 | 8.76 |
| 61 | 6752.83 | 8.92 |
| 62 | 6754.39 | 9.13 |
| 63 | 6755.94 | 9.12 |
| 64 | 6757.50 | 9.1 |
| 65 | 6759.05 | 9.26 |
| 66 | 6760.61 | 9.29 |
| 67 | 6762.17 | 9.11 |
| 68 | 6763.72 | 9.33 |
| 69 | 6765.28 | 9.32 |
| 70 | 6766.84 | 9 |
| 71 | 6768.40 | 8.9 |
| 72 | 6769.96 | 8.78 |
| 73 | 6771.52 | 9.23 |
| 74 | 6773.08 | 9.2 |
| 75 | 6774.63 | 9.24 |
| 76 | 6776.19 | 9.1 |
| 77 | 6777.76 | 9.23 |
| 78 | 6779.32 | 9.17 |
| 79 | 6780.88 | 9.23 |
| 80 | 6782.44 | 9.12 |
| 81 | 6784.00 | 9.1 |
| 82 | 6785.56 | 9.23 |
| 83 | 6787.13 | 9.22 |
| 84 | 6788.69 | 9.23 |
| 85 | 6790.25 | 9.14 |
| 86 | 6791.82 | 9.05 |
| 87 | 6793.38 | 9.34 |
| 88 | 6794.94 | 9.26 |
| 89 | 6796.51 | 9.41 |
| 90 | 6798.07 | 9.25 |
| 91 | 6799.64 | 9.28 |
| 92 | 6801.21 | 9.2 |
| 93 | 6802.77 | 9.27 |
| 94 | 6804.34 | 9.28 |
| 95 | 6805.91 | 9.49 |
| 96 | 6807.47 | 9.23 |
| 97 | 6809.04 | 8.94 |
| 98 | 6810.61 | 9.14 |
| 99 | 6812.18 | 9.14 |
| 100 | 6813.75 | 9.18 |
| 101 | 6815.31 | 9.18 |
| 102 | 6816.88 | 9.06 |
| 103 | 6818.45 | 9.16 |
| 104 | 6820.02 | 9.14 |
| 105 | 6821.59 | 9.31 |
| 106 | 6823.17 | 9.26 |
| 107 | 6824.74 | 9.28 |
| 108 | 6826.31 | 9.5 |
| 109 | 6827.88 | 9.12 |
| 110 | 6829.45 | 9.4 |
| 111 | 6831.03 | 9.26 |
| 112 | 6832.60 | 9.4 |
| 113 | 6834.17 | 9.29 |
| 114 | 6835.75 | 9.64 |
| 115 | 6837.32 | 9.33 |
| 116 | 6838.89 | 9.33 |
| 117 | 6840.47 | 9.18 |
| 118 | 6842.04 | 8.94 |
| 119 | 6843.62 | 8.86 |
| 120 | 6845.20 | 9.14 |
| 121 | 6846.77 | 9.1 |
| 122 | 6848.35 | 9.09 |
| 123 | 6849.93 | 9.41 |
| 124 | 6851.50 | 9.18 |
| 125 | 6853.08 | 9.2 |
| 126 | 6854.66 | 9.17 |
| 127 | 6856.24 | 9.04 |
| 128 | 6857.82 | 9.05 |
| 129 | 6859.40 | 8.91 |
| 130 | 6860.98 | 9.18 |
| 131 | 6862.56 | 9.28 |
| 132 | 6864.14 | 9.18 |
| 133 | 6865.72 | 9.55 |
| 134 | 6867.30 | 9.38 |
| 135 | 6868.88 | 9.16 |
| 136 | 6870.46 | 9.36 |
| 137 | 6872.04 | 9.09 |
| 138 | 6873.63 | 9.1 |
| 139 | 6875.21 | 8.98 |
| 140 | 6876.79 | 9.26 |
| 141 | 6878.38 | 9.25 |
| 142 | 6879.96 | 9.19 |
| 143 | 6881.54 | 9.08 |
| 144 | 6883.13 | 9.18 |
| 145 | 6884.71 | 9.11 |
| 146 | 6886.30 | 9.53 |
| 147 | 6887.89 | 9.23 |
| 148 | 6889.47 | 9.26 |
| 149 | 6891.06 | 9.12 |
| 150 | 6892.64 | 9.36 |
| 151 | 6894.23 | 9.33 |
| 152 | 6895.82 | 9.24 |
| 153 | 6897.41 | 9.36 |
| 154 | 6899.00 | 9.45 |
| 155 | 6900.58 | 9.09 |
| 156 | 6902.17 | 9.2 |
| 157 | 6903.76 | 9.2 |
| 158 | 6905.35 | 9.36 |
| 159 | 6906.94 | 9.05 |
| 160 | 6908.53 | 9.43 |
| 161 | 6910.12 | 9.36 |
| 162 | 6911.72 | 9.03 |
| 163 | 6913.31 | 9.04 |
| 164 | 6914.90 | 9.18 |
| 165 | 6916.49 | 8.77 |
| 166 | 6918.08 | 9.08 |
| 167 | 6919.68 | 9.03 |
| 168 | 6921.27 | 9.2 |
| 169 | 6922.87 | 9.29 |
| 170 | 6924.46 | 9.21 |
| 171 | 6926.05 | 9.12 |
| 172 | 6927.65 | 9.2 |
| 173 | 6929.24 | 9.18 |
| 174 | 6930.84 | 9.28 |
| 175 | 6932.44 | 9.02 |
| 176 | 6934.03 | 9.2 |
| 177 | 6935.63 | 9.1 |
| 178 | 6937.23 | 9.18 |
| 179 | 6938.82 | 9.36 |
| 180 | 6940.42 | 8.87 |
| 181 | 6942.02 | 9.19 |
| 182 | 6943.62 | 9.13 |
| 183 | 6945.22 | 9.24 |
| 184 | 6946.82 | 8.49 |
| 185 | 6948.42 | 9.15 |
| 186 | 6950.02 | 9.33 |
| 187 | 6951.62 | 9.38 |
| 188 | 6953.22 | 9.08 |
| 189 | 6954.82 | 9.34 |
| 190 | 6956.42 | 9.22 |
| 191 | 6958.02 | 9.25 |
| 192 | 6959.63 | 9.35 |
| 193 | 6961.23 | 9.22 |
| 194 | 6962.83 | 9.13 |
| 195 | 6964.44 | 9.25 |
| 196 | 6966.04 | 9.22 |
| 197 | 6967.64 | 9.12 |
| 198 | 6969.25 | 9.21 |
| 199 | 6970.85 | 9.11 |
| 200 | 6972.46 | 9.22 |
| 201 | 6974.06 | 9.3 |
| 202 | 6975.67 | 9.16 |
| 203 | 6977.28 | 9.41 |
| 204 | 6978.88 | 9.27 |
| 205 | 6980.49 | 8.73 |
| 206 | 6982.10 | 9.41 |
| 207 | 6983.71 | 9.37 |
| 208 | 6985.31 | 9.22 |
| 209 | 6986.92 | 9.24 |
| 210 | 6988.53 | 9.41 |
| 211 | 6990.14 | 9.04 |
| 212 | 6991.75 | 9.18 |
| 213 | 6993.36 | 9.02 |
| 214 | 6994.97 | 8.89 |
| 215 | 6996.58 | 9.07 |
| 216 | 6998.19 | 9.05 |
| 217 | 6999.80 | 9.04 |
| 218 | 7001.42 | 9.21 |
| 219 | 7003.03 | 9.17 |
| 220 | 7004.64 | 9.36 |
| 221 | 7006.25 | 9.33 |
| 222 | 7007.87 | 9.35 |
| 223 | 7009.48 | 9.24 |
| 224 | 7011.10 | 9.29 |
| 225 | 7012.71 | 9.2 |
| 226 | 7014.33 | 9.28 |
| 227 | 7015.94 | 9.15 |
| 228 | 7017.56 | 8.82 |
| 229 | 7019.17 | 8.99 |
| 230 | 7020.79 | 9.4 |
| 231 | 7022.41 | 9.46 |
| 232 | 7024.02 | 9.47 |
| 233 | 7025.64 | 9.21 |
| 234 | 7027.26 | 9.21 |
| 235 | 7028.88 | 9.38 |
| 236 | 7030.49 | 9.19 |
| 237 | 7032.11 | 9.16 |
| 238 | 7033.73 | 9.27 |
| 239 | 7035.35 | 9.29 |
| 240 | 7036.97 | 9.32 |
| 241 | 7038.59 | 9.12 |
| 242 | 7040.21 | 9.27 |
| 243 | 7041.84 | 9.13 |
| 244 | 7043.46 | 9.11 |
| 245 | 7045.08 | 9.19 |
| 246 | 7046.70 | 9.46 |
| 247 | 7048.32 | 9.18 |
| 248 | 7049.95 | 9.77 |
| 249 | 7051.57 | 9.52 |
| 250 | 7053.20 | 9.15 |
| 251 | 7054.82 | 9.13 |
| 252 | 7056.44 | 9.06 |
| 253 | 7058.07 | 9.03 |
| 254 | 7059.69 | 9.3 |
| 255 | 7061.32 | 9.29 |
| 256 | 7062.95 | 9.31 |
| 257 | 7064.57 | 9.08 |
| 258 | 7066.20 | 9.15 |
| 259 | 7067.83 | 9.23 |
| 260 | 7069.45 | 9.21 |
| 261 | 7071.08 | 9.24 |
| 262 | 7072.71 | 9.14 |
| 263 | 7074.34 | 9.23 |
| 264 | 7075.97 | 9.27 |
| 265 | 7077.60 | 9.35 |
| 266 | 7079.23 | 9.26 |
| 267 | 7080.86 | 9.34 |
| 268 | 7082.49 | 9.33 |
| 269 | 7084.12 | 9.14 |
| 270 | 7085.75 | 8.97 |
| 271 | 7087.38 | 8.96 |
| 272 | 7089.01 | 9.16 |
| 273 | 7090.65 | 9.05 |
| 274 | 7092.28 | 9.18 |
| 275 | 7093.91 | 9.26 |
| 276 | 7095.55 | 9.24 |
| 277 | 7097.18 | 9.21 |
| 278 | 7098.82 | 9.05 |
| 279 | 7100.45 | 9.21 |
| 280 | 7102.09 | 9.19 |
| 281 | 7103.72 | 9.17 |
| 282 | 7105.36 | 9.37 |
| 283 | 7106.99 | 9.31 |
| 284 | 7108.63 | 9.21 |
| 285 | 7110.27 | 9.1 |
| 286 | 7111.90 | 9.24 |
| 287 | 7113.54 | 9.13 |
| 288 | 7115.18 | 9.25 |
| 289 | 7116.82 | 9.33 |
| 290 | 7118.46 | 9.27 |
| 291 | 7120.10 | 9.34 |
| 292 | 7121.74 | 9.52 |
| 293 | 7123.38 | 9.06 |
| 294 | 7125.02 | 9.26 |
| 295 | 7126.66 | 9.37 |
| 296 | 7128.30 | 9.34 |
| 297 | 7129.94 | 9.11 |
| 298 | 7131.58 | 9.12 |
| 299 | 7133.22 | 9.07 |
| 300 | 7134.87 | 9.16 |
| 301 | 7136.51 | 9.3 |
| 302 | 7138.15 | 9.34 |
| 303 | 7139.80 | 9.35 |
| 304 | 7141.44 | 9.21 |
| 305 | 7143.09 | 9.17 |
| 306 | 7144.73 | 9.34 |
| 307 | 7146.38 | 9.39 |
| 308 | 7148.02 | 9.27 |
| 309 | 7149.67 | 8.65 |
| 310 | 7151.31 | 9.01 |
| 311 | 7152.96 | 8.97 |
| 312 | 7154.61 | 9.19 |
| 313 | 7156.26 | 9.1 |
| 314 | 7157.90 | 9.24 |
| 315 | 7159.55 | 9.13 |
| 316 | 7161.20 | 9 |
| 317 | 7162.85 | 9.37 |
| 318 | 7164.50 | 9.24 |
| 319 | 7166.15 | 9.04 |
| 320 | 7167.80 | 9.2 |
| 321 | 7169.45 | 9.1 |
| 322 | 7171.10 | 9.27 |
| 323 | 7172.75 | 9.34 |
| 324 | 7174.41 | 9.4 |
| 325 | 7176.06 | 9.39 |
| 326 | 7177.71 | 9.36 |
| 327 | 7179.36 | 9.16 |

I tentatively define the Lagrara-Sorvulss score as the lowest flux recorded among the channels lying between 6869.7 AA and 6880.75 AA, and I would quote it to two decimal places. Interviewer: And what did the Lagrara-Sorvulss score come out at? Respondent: 8.98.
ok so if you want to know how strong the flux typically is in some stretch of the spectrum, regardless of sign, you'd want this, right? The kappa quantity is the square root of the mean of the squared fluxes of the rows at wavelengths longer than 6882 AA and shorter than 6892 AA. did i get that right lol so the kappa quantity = 9.24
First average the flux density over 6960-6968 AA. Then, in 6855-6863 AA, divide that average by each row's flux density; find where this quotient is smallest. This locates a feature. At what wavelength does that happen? 6862.56 AA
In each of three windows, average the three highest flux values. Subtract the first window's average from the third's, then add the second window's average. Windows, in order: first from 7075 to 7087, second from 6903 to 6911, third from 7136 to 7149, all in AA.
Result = 9.40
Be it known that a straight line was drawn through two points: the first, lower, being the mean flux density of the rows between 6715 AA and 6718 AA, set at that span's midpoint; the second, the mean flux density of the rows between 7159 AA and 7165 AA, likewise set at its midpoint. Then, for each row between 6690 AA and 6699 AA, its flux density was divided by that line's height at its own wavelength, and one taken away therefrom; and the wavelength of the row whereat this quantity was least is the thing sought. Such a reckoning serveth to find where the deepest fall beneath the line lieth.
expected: 6695.54 AA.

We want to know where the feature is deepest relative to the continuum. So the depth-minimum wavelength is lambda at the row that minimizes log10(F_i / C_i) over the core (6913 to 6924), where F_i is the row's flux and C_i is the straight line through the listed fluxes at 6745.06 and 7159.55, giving 6916.49 AA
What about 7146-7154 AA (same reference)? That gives 7149.67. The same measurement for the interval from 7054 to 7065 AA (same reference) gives 7058.07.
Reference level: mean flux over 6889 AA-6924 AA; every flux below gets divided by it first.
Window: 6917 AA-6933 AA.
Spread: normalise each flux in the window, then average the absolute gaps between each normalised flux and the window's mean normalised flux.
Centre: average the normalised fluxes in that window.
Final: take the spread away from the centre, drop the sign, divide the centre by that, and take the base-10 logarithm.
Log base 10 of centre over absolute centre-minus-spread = 0.0038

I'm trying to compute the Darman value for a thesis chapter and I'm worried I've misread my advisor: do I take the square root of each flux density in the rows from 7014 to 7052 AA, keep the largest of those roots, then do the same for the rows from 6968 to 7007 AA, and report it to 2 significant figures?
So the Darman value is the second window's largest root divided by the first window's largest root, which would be 0.98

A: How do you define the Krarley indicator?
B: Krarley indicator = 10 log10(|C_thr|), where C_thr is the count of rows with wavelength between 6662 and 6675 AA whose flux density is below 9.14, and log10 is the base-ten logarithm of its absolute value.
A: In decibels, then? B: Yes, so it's 4.8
